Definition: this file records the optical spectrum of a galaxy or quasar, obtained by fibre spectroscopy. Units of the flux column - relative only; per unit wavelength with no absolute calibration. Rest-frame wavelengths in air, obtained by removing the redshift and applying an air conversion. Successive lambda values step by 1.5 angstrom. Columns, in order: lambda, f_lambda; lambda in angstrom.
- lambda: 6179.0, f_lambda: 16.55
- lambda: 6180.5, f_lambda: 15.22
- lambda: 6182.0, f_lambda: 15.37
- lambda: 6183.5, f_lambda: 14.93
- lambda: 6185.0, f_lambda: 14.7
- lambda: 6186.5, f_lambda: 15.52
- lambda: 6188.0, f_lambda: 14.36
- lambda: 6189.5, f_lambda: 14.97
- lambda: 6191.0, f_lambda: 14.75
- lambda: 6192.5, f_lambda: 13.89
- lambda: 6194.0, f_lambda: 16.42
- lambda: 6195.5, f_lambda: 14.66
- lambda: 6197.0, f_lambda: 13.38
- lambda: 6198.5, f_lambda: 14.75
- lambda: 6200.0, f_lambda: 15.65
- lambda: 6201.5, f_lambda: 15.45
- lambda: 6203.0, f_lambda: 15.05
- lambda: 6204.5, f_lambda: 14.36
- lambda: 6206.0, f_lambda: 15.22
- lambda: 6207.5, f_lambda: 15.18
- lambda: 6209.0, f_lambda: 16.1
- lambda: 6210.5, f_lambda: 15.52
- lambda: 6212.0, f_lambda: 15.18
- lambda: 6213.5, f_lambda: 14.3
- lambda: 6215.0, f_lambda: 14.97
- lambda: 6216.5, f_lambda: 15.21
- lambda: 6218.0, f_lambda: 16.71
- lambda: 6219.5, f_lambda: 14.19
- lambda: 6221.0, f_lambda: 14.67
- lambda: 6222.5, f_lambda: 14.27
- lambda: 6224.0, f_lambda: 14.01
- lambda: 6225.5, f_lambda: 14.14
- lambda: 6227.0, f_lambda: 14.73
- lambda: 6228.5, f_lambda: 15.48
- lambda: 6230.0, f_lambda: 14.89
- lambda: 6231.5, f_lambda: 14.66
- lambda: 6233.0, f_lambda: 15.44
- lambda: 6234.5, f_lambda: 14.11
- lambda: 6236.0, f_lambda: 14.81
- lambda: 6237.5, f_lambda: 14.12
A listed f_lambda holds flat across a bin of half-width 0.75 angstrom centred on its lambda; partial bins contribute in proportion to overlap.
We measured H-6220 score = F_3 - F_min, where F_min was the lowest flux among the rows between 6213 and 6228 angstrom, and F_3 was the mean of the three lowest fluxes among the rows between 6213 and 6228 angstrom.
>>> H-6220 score 0.10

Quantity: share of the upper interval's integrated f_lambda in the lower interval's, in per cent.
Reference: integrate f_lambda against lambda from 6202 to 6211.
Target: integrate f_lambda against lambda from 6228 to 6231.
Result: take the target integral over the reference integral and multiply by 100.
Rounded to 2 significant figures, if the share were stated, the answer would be 33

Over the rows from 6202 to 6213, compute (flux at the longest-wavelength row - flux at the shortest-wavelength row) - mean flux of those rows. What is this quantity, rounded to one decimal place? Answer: -15.1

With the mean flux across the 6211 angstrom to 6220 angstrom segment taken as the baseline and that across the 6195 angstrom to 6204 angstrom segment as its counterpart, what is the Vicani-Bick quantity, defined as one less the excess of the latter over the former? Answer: 1.3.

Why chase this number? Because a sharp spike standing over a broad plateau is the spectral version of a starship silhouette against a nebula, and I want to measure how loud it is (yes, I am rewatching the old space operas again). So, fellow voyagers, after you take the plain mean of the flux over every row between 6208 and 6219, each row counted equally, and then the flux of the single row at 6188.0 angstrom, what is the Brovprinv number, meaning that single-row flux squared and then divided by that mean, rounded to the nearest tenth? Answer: 13.4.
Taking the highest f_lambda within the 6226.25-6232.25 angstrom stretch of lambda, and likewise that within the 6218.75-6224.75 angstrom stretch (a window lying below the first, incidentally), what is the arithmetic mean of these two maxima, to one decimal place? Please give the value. 15.1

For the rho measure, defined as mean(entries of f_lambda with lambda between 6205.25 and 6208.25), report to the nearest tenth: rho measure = 15.2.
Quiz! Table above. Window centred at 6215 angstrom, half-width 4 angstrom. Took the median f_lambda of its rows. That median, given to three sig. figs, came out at 15.2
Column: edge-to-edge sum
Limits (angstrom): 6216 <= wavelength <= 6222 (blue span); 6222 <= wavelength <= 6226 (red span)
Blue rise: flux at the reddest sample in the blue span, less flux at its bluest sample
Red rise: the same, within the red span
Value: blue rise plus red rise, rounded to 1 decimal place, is -0.7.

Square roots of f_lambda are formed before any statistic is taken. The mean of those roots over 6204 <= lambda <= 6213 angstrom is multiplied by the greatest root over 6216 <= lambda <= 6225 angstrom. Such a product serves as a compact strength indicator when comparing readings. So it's 15.97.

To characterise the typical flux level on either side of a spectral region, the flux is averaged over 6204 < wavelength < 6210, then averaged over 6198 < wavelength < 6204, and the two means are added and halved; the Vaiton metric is 15.2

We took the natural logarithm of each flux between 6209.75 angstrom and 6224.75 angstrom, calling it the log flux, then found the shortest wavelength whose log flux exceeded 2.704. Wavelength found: 6210.5 angstrom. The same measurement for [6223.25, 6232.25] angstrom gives 6228.5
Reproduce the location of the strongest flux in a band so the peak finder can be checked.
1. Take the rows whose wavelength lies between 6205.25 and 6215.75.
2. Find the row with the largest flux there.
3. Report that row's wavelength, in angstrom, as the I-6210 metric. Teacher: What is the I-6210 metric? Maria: 6209.0 angstrom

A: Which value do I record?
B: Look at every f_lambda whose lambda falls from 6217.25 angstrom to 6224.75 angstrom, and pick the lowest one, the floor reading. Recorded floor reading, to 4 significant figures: 14.01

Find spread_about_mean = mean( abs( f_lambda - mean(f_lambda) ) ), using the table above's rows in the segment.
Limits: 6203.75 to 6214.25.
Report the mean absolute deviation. 0.45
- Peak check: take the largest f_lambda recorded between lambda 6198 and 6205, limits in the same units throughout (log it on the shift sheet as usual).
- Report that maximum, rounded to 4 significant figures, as 15.65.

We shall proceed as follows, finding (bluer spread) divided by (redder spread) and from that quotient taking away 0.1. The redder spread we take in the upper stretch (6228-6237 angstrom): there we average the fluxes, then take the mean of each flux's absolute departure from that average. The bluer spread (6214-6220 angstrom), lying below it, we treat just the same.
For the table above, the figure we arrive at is 1.8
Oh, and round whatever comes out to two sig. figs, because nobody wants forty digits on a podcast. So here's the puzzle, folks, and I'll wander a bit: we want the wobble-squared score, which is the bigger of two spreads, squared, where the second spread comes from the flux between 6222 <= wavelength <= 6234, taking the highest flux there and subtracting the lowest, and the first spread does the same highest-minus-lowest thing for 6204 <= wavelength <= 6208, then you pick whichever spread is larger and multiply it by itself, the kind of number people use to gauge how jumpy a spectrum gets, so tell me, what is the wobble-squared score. 2.2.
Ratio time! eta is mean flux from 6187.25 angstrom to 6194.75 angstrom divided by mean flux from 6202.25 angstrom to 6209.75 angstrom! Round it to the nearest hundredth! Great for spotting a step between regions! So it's 0.98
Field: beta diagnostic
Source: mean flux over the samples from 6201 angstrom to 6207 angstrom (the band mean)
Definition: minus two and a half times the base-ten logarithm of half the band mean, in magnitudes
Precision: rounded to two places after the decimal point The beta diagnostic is -2.19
